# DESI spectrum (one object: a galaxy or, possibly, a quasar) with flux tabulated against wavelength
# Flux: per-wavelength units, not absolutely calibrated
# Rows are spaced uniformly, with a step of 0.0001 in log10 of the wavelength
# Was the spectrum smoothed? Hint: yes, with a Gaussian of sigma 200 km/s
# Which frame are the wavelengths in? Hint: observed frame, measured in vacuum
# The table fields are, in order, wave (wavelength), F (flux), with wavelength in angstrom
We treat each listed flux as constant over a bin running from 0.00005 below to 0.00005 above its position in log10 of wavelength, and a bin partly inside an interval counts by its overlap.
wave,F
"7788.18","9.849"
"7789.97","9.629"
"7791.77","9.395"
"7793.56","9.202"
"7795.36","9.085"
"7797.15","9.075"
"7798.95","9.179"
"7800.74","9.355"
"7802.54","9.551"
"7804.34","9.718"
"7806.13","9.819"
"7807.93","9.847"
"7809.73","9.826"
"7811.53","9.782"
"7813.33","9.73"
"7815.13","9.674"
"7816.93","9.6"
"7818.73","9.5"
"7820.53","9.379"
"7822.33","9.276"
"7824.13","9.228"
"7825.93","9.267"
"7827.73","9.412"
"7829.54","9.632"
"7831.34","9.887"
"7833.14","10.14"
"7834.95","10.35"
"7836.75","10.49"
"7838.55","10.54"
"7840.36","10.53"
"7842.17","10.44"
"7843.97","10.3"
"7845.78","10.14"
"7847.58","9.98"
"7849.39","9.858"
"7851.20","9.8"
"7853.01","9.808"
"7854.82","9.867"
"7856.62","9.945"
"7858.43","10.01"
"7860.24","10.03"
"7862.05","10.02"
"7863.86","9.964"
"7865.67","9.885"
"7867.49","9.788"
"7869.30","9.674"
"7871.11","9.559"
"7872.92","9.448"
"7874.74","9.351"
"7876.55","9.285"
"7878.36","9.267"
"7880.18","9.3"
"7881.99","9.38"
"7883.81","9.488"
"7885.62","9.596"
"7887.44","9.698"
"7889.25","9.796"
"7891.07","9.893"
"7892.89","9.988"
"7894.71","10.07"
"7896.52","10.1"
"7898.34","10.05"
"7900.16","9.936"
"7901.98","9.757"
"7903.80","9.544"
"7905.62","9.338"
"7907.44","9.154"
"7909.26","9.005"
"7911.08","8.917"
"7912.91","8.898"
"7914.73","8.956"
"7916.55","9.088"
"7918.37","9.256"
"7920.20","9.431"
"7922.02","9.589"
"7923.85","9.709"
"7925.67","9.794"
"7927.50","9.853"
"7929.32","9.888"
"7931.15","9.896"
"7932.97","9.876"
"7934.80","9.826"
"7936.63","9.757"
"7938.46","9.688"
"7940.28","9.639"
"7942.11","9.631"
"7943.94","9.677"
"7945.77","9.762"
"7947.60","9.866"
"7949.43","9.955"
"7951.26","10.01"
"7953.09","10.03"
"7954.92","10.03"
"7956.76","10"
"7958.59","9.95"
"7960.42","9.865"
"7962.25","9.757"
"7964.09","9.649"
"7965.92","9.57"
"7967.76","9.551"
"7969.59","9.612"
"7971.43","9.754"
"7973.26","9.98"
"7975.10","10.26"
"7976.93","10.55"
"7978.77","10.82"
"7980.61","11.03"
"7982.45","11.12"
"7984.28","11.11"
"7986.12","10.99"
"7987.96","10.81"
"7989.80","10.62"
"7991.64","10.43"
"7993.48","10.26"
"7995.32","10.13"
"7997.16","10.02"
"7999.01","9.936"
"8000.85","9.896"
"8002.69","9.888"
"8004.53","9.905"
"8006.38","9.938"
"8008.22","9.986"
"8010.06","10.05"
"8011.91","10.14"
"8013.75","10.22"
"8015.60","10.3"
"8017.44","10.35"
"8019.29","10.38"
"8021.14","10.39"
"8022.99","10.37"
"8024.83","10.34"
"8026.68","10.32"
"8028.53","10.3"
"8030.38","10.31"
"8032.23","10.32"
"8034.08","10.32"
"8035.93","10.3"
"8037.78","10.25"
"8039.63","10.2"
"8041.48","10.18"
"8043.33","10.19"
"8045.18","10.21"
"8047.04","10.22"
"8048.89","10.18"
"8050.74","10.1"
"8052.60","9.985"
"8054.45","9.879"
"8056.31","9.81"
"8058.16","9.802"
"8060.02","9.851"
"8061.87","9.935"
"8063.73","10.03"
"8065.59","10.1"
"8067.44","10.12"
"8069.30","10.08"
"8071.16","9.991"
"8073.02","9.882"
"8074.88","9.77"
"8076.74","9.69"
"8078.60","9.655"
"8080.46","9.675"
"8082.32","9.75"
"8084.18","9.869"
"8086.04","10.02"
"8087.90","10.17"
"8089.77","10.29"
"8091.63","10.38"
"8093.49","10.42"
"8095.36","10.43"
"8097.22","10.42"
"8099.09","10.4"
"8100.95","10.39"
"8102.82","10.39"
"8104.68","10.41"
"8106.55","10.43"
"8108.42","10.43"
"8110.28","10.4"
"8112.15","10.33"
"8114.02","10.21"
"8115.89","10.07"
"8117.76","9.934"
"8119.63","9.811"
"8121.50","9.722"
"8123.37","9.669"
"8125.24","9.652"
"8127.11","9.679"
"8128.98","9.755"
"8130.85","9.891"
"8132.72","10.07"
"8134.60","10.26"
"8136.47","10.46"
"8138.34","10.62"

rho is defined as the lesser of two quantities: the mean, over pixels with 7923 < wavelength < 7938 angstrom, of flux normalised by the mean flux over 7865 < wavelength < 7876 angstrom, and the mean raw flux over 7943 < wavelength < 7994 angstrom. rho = 1.02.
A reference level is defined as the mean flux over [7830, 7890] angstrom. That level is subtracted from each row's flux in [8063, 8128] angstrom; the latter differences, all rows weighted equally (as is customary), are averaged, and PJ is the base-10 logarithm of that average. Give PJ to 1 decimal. -0.7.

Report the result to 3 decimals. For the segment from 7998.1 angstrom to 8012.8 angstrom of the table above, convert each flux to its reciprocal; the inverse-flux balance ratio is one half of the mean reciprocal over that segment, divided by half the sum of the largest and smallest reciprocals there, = 0.502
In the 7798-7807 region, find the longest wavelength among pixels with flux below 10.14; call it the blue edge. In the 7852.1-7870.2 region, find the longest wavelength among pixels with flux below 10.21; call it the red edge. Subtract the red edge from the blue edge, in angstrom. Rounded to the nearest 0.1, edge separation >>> -63.2 angstrom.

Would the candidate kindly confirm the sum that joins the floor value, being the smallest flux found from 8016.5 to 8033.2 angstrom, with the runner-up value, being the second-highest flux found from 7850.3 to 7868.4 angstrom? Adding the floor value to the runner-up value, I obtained 20.3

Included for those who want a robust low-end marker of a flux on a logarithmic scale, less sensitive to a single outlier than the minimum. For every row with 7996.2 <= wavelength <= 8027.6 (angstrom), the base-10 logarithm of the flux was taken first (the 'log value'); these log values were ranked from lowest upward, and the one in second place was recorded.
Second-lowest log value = 0.995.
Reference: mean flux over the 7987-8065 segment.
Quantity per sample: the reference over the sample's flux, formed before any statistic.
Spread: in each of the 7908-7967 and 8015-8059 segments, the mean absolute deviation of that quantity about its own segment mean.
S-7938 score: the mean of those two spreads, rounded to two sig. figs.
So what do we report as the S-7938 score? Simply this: 0.021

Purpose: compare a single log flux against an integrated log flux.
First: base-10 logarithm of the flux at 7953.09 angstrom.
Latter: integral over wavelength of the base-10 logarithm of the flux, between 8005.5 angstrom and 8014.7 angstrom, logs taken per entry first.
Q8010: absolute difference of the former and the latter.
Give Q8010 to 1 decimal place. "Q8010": 8.2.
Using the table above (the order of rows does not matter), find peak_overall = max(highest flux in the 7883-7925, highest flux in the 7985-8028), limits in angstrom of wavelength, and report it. 11.0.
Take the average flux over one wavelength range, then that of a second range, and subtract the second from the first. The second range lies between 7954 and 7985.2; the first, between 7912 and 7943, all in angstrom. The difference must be -0.58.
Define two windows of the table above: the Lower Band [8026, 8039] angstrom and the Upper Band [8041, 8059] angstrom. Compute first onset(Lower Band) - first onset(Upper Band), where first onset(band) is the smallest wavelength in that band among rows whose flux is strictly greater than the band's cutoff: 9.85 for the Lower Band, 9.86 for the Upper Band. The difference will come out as -14.8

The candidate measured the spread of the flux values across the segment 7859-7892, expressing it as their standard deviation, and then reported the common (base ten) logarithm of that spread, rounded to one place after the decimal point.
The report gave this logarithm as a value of -0.6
